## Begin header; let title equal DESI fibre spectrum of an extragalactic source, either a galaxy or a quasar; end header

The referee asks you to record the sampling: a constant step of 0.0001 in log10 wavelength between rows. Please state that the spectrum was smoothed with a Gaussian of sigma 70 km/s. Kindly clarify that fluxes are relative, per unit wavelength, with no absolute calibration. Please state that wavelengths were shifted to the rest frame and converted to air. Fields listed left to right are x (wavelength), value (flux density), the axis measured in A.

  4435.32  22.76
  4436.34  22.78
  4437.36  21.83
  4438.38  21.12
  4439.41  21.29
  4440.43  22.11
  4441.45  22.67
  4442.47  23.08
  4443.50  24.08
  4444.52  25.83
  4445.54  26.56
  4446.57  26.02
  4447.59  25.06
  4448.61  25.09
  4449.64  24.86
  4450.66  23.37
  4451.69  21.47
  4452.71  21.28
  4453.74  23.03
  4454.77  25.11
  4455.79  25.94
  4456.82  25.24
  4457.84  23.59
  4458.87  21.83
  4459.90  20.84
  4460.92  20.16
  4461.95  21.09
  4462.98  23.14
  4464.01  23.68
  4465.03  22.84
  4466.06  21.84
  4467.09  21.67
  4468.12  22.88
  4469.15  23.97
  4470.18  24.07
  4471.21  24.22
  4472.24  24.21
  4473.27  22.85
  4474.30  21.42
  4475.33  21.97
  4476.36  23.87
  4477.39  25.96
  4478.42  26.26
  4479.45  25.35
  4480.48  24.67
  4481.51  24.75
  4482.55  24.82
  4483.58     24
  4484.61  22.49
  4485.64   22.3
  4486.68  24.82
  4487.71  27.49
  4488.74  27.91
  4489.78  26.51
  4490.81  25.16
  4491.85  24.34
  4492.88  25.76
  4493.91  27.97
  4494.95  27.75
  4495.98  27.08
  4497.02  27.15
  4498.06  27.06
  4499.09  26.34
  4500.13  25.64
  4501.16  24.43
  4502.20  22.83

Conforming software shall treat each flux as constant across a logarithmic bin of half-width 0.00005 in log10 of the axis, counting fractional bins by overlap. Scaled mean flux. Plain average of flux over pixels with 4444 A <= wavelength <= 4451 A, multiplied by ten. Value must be 253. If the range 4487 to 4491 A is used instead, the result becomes 268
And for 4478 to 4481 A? 254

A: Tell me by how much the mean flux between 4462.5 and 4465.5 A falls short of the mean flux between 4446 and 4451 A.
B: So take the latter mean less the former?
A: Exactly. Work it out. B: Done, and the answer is 1.7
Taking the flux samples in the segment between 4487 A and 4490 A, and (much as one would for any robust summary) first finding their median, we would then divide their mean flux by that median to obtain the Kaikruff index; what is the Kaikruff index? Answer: 0.99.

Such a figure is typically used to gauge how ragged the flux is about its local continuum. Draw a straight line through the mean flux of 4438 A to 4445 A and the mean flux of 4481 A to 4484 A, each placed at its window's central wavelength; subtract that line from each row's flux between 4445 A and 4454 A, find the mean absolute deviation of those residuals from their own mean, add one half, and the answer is 2.2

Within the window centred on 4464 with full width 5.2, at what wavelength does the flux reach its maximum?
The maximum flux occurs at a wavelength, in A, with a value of 4464.01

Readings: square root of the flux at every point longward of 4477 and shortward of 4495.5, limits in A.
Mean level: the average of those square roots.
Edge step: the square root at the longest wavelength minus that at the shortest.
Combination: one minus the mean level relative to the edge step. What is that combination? -28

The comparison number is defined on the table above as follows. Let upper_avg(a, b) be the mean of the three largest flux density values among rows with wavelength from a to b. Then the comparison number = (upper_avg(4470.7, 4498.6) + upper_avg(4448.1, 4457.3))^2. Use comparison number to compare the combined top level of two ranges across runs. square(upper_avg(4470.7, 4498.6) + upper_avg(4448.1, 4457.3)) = 2842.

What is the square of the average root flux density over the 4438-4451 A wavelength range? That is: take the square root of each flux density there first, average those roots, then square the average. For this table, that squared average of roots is 23.9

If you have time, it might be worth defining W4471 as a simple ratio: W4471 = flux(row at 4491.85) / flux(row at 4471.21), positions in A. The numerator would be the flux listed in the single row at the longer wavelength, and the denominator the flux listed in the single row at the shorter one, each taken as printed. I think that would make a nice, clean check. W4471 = 1.00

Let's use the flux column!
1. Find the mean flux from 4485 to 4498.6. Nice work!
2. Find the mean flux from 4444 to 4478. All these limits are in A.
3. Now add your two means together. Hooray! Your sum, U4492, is 49.7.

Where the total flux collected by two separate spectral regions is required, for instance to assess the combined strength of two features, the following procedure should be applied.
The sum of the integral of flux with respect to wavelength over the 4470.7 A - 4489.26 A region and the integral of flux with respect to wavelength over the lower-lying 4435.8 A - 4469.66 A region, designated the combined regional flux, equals 1238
